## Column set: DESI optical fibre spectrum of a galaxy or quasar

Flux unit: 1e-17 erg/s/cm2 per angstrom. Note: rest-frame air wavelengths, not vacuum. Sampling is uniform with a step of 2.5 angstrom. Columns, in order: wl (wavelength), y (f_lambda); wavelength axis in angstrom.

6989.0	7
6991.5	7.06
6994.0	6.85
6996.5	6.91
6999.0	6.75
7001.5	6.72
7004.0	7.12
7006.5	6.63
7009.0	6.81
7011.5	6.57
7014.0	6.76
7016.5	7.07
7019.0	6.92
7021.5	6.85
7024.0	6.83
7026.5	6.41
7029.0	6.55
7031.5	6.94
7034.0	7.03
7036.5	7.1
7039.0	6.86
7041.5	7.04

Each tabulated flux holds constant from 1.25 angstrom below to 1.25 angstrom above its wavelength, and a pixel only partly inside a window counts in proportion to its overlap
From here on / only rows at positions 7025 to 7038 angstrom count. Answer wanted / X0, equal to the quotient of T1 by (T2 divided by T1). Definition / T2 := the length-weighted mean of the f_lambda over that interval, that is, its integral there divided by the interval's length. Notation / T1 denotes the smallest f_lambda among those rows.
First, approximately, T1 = 6.41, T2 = 6.81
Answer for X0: 6.04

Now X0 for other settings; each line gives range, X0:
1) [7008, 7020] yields 6.33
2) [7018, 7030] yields 6.12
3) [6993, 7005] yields 6.58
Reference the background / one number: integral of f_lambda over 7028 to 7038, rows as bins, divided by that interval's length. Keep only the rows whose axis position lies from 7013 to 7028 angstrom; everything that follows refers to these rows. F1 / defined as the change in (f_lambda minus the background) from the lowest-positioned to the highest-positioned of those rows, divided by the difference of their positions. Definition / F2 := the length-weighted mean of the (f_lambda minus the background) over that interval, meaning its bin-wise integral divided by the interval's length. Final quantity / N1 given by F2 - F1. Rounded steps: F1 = -0.028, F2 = -0.11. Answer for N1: -0.08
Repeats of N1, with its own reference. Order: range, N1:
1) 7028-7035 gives -0.17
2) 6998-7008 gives -0.09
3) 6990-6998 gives 0.05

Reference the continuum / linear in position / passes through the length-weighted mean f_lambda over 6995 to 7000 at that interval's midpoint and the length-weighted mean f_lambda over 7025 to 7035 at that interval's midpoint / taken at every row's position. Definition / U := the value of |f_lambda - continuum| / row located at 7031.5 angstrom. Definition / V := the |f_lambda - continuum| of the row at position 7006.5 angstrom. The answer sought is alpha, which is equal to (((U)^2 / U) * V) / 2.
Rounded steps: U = 0.22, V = 0.18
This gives 0.0191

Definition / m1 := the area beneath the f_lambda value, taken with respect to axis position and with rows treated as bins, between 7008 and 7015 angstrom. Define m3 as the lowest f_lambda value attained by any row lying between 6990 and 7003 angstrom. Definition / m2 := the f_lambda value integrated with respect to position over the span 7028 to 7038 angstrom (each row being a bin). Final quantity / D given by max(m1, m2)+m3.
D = 76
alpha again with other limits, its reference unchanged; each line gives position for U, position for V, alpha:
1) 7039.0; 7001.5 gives 0.0083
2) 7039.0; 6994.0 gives 0.0003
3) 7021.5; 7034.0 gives 0.0149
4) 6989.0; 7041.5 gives 0.0240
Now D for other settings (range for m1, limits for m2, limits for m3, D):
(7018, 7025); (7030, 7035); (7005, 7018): 55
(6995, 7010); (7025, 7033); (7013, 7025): 109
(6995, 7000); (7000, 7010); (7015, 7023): 75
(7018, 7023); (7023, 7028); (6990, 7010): 41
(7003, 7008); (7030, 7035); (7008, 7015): 41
